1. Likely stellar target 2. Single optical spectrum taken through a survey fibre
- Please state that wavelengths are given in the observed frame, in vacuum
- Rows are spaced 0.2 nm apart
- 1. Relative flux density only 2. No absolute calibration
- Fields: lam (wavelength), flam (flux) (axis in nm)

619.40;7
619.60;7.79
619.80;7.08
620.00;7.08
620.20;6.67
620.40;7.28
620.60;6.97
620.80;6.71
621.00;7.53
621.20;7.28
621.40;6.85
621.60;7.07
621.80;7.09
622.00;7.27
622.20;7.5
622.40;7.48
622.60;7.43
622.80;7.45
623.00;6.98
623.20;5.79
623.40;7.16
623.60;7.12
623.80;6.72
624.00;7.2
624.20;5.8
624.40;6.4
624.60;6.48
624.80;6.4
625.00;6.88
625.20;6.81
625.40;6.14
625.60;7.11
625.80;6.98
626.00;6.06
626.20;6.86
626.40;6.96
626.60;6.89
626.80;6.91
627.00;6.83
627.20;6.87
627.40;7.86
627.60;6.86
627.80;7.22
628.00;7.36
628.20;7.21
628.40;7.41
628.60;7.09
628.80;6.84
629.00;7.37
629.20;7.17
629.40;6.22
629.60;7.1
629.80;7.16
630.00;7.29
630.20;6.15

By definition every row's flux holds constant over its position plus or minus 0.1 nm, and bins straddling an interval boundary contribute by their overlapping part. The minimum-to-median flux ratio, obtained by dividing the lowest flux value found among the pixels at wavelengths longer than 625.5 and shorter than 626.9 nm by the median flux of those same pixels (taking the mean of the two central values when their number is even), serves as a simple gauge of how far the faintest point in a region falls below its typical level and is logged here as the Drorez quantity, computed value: 0.877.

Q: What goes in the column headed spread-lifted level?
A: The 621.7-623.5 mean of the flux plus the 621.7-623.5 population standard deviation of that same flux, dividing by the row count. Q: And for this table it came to 7.63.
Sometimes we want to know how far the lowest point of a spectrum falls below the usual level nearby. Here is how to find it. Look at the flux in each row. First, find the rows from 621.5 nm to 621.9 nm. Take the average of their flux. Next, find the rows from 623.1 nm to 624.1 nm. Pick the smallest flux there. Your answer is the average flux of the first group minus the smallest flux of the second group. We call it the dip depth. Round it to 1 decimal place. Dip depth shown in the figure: 1.3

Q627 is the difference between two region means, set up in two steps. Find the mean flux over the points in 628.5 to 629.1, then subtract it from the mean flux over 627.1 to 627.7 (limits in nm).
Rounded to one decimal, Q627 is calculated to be 0.1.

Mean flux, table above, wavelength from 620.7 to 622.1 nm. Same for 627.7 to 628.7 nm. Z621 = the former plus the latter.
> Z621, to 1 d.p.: 14.4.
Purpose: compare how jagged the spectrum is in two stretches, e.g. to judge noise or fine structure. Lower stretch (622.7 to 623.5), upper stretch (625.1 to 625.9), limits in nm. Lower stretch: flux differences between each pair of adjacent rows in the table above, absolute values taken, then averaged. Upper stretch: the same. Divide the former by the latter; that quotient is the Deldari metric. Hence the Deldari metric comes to 1.7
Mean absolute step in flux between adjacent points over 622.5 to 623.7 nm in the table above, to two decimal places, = 0.62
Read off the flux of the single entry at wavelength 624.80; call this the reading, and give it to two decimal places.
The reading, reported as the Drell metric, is 6.40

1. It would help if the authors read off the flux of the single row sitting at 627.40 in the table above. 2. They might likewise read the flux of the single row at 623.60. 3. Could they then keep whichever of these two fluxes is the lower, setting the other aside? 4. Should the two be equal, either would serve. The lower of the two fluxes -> 7.12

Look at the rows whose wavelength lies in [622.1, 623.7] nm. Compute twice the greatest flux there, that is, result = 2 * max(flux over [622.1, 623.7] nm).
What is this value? 15.0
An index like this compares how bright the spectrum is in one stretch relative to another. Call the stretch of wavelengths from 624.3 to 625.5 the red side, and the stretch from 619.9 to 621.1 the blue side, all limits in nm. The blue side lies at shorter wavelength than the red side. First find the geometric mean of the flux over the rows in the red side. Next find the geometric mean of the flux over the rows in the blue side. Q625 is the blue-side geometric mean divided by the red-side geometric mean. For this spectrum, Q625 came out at 1.08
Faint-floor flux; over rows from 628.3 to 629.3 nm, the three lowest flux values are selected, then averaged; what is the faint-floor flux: 7.03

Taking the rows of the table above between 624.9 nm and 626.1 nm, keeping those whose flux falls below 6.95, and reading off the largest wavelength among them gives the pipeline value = 626.00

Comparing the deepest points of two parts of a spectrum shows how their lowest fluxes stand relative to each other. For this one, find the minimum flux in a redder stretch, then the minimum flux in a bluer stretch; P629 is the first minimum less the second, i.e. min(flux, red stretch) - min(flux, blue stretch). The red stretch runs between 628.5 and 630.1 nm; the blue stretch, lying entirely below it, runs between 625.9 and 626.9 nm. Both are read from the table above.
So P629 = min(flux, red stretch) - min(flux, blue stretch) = 0.2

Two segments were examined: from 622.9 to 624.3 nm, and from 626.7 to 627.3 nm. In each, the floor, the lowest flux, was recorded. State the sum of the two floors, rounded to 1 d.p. 12.6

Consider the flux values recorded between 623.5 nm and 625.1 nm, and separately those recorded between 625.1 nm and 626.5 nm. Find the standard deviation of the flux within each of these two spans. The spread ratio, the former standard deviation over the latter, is 1.1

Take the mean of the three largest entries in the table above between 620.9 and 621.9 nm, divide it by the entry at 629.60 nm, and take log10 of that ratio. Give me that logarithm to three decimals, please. 0.012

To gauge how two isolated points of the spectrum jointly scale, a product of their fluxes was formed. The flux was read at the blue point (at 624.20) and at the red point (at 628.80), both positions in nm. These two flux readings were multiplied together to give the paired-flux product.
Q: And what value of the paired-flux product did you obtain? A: 40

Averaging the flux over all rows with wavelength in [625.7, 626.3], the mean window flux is 6.6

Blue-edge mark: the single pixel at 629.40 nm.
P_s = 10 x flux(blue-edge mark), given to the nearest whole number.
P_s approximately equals 62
